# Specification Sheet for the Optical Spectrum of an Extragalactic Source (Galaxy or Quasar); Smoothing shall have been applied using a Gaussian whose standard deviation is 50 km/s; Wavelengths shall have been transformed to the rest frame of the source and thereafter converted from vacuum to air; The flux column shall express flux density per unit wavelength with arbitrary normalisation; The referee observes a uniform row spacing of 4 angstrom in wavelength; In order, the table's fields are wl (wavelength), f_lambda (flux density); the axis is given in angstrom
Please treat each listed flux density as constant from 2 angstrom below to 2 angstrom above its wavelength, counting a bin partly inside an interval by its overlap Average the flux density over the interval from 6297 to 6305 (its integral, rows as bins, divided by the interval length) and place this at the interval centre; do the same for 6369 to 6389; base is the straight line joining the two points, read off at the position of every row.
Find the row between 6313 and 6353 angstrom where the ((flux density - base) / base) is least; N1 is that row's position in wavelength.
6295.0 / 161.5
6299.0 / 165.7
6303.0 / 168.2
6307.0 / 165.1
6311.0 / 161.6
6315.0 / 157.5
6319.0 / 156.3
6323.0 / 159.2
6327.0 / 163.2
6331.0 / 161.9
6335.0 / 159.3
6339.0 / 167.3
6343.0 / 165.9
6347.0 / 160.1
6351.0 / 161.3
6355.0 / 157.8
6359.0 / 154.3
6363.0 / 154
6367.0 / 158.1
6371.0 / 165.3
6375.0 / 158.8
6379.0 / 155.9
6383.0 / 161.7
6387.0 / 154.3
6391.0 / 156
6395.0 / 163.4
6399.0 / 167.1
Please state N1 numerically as 6319.0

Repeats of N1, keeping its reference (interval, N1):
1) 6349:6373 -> 6359.0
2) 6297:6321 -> 6319.0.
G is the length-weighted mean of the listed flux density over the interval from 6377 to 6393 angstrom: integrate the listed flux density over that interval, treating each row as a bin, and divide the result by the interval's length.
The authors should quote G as 157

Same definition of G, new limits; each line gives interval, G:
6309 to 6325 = 159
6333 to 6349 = 163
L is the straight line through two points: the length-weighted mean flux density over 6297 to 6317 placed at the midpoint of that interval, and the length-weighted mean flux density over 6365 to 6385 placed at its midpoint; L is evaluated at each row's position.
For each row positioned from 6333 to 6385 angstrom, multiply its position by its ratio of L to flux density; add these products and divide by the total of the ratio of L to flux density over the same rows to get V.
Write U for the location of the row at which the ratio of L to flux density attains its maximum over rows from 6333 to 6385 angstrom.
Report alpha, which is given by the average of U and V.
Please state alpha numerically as 6361.0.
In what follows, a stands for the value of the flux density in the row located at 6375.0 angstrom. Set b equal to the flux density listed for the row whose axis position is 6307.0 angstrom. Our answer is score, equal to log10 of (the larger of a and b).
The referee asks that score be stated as 2.22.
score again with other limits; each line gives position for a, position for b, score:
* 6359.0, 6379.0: 2.19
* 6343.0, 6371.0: 2.22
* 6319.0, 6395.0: 2.21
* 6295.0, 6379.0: 2.21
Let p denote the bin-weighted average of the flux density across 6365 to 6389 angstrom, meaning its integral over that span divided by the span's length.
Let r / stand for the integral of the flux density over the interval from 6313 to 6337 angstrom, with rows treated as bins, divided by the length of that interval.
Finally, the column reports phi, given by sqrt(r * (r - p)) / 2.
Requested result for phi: 5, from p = 159.0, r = 160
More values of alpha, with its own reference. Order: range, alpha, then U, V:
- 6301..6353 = 6323.0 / 6319.0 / 6326.9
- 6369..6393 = 6384.0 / 6387.0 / 6381.1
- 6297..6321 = 6314.1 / 6319.0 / 6309.2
